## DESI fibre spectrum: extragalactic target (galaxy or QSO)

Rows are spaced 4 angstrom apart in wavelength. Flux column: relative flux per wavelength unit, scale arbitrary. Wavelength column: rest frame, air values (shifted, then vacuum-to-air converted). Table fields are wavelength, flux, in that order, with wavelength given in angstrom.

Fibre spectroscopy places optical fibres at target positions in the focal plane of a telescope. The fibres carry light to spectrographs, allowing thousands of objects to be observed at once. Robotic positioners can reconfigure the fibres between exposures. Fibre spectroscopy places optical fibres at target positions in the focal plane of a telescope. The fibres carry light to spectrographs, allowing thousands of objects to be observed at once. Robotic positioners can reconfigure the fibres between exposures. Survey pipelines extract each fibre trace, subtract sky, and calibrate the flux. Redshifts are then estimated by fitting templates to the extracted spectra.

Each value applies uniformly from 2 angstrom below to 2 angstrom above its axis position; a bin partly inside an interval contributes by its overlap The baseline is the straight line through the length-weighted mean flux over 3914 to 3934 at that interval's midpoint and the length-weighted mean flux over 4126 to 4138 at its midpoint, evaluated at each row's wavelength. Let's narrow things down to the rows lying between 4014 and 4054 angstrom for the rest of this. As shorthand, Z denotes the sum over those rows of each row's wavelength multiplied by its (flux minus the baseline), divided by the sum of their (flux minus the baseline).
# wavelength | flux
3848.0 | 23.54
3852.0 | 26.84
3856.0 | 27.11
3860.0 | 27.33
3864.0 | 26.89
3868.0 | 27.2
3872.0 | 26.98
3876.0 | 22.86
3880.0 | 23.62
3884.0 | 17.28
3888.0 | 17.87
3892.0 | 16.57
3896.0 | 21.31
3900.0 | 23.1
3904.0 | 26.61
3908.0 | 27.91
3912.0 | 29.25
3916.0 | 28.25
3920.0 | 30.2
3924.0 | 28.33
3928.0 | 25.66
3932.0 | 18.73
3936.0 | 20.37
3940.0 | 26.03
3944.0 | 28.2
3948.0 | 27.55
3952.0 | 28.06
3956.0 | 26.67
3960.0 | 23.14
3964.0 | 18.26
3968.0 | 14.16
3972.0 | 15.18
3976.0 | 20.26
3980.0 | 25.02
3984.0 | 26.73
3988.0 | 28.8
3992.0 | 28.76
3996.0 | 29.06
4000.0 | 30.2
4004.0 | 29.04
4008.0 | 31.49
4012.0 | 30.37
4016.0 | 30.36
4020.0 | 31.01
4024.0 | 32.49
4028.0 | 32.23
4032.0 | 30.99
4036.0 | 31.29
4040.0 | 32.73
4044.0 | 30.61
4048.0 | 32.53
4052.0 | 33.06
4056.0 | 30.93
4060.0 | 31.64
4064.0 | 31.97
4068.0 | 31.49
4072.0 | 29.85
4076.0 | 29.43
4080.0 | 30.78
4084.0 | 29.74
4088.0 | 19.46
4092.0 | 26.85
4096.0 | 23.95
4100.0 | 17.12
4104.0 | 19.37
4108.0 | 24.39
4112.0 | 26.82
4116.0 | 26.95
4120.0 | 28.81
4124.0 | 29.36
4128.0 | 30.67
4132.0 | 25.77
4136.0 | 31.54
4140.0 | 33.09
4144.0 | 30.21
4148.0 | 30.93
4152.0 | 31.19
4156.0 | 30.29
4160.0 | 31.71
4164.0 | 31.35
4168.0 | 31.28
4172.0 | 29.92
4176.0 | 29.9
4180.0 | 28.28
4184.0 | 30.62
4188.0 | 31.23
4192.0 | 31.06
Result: 4034.9 angstrom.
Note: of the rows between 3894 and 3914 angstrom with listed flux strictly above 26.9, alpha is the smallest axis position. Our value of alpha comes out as 3908.0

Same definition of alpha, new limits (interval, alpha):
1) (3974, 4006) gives 3988.0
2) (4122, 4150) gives 4124.0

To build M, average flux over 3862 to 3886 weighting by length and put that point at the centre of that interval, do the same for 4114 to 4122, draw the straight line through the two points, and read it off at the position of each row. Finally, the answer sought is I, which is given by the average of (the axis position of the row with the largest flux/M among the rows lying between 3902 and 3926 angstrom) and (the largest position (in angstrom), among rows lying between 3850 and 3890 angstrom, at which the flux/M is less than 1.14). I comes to 3904 angstrom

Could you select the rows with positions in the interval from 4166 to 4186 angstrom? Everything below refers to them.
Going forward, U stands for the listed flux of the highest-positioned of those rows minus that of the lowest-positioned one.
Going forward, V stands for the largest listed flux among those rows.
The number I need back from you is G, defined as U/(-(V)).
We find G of 0.02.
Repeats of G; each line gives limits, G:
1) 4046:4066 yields 0.02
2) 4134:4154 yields 0.01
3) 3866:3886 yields 0.36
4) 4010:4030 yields -0.06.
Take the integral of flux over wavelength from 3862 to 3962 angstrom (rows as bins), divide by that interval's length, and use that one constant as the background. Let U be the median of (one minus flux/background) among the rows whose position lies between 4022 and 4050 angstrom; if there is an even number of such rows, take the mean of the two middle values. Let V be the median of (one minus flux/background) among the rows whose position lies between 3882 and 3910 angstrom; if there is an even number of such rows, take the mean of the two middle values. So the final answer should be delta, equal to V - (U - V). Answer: 0.6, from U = -0.3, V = 0.14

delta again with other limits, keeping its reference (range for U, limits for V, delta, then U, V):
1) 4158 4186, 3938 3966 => 0.1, -0.2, -0.08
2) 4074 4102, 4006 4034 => -0.4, -0.1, -0.25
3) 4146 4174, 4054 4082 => -0.2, -0.3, -0.25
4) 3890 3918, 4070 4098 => -0.3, -0.1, -0.19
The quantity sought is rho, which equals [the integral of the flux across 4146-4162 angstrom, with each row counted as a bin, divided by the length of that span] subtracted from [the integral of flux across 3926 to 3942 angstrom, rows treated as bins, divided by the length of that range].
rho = -8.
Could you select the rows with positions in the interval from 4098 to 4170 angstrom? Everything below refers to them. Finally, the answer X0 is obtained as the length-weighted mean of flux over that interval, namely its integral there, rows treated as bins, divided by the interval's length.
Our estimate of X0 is 28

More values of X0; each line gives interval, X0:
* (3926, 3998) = 24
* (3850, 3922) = 25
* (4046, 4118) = 28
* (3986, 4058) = 31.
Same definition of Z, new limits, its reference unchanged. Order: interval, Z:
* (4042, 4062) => 4052.0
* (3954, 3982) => 3969.4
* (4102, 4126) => 4107.4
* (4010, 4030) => 4021.2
